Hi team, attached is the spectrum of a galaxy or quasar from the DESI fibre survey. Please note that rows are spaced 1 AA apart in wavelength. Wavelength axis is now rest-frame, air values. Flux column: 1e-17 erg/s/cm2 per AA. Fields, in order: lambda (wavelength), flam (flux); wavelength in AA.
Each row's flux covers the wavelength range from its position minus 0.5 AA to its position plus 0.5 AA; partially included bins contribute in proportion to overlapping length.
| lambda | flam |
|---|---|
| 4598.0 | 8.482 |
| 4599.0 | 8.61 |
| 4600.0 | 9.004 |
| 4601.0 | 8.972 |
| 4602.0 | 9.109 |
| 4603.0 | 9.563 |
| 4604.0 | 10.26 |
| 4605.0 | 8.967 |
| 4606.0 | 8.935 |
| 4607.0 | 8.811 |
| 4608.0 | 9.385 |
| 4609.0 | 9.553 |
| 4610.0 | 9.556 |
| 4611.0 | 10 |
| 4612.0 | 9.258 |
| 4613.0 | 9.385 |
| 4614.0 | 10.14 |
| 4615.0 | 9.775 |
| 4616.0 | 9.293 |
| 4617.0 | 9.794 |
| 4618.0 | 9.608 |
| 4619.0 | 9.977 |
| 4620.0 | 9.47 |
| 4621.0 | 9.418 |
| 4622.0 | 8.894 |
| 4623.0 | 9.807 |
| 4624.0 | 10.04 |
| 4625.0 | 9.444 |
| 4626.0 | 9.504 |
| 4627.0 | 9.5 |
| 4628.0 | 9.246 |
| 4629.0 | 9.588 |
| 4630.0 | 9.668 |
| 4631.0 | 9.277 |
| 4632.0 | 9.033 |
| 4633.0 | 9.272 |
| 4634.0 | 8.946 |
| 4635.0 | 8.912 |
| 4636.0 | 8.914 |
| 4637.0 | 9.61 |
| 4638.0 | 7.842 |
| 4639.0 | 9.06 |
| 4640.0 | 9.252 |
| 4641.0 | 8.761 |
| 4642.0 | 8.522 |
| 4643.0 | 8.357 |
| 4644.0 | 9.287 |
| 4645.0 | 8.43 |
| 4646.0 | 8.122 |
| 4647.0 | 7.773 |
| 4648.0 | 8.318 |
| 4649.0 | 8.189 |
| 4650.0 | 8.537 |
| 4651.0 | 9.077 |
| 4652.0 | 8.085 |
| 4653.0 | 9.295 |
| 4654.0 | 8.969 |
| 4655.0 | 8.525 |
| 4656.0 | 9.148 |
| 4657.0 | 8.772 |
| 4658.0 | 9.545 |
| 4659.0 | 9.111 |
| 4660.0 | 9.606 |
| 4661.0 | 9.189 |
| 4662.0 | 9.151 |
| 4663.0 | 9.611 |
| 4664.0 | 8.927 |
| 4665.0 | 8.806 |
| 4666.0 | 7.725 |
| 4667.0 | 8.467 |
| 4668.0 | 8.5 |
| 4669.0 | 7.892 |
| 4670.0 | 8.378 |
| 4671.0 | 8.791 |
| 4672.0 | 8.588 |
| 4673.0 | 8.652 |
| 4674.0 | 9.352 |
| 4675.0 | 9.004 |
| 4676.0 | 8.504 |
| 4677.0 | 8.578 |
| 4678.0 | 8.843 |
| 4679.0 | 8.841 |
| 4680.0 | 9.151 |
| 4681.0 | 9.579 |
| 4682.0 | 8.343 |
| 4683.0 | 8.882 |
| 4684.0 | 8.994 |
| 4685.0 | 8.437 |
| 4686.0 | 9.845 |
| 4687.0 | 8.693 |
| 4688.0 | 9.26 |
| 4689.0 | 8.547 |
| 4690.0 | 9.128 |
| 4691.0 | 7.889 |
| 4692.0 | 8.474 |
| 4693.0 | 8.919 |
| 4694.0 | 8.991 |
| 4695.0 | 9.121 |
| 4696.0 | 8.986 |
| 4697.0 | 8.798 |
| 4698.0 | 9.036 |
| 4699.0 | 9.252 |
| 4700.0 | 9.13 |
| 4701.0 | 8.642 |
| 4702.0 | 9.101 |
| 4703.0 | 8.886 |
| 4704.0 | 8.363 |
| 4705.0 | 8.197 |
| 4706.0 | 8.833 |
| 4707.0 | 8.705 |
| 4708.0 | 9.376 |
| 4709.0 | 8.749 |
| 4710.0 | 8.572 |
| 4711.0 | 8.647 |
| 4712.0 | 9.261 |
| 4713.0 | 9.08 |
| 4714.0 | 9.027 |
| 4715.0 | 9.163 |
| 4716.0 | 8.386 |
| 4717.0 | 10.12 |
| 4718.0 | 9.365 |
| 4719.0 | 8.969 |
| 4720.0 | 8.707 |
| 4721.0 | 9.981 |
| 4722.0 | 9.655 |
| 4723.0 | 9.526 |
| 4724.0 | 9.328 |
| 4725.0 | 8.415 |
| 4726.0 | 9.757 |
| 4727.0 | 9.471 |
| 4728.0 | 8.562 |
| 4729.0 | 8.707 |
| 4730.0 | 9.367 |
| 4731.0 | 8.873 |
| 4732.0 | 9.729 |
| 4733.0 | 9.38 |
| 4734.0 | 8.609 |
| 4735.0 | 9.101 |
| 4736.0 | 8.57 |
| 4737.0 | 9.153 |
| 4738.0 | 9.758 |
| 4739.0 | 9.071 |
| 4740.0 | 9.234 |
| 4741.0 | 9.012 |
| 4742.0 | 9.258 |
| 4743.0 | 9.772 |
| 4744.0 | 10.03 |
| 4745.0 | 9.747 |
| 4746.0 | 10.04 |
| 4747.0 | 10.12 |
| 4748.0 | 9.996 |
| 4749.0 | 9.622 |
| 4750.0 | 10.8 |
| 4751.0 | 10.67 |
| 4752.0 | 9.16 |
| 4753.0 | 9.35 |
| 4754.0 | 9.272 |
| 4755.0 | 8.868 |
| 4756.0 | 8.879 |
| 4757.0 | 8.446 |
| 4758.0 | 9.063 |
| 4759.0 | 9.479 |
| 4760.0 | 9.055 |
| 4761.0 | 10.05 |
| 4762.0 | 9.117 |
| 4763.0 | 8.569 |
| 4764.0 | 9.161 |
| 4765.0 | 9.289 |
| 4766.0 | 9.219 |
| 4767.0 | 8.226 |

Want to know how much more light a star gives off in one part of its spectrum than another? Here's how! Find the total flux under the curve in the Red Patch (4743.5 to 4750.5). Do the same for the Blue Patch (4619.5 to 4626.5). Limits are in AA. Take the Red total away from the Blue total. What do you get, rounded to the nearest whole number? -4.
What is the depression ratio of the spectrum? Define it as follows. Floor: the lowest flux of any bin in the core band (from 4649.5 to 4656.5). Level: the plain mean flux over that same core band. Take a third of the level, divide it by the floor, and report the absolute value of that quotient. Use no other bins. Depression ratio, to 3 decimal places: 0.363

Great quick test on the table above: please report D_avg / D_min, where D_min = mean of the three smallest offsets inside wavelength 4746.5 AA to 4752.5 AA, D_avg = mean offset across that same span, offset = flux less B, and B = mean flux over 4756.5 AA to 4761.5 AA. 2.3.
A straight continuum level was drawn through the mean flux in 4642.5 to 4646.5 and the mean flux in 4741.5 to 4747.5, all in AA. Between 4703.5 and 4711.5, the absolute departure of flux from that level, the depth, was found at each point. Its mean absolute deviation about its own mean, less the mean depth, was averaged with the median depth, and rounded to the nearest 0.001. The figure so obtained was 0.126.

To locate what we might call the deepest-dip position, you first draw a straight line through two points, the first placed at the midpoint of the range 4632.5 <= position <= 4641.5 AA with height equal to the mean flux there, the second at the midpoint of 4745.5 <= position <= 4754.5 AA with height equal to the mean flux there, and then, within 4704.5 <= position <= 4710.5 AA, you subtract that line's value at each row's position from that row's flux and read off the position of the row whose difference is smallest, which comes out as 4705.0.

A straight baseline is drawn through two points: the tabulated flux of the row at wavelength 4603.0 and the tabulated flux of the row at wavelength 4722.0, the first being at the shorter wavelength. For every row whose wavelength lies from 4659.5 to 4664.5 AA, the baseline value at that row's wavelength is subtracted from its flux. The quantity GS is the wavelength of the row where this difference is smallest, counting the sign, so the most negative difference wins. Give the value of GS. 4664.0 AA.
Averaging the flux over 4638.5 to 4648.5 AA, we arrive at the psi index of 8.6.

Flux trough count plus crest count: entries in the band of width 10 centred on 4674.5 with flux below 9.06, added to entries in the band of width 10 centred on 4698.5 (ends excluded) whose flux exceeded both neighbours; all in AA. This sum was 12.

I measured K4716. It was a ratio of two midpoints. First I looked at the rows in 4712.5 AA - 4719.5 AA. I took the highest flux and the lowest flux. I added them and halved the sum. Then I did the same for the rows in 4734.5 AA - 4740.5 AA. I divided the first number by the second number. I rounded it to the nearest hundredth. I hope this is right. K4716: 1.01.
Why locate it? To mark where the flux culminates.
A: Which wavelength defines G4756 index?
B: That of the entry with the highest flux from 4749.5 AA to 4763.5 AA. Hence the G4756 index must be 4750.0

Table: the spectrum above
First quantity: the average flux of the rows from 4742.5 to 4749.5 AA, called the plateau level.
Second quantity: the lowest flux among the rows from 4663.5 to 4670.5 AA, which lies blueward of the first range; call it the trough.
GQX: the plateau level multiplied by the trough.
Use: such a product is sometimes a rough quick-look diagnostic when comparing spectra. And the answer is 77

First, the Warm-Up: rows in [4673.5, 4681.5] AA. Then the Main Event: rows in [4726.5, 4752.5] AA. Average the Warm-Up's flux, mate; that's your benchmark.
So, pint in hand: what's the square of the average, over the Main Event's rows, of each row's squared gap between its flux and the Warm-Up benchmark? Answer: 0.33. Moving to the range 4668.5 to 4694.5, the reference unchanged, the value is 0.05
